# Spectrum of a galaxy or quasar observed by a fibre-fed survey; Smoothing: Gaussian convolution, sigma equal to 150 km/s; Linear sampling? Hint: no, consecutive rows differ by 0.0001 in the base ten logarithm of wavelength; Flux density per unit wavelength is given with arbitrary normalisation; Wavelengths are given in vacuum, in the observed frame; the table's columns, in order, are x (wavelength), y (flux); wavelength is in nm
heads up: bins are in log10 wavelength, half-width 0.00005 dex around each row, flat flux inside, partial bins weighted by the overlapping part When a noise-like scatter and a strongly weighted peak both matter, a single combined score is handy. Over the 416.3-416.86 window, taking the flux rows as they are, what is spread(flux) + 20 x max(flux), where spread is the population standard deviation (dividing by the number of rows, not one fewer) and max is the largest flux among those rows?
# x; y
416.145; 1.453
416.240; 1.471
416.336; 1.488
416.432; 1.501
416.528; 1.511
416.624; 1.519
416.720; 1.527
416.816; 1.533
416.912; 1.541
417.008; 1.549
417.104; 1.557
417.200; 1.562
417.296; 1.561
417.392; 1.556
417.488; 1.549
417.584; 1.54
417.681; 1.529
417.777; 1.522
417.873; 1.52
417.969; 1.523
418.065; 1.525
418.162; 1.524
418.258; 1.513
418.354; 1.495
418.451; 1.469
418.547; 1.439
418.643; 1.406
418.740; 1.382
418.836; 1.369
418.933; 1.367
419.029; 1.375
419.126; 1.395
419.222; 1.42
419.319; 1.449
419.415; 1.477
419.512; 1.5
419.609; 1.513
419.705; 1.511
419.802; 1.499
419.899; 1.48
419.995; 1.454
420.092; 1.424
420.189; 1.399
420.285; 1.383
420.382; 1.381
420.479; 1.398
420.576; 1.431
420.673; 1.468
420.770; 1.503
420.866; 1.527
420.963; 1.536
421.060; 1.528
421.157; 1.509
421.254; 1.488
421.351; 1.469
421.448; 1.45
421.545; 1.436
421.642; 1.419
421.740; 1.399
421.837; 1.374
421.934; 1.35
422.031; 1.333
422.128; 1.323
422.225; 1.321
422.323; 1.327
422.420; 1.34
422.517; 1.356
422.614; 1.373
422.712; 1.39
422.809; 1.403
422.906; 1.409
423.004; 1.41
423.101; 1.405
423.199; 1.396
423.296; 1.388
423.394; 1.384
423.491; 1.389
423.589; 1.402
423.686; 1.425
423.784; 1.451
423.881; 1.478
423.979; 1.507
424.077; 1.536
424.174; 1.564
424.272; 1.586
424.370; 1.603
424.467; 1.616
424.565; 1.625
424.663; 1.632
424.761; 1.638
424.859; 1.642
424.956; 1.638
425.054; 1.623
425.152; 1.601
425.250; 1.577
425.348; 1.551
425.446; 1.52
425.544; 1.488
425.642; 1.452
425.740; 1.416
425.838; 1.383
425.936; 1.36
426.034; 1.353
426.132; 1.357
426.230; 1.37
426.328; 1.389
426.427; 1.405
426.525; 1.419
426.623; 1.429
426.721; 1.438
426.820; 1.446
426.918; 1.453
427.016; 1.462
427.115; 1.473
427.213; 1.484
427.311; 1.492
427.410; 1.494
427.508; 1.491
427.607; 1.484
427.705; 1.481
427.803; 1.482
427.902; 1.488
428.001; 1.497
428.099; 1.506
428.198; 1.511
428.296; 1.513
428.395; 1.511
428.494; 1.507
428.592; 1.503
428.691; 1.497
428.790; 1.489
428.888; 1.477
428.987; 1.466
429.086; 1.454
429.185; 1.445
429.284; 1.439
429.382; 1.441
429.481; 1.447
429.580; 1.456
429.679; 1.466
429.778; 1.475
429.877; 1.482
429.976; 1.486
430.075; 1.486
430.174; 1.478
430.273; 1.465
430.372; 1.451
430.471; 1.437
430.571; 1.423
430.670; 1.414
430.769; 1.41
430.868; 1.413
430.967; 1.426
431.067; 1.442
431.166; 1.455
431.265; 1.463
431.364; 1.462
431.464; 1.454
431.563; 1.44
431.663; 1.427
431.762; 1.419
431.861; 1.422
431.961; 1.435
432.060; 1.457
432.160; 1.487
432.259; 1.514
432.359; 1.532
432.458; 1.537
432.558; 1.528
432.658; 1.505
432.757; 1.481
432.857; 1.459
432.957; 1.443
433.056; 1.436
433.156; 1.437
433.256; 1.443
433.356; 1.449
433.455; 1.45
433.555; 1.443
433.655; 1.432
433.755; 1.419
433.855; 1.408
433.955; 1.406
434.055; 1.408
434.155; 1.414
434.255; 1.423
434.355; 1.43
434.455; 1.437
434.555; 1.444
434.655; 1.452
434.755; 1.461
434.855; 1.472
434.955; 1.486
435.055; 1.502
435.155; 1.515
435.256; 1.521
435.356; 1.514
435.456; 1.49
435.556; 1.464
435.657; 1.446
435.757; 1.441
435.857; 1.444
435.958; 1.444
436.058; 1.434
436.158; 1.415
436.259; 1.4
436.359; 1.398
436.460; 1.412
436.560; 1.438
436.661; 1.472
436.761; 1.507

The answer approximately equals 30.7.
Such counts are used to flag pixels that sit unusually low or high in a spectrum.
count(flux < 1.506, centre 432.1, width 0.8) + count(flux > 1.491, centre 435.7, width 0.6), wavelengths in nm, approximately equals 5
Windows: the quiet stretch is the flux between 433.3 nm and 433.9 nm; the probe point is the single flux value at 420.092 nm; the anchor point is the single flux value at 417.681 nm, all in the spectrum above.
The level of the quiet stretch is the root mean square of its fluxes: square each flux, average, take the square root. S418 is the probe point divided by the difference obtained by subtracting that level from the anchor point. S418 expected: 15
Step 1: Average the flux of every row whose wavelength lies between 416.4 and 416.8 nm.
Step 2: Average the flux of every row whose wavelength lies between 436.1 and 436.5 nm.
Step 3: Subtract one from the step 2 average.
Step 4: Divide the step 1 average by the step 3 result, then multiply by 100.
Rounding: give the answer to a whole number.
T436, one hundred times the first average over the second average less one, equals 373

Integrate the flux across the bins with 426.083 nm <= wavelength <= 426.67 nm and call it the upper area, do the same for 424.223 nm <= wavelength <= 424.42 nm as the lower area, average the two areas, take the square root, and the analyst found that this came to 0.753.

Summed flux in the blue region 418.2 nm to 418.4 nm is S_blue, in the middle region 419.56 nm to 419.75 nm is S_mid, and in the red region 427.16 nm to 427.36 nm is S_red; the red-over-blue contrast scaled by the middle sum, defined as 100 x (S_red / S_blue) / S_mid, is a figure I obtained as 32.7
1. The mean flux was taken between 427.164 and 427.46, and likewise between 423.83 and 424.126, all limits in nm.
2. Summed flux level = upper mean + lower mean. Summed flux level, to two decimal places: 3.00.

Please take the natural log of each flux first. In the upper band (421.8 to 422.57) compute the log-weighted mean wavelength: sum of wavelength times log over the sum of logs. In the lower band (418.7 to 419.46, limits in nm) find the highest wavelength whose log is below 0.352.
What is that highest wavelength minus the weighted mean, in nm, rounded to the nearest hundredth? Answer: -2.95 nm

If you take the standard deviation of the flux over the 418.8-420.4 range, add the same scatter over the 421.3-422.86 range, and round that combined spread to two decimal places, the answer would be 0.10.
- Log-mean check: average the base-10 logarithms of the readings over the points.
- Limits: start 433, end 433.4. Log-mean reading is 0.159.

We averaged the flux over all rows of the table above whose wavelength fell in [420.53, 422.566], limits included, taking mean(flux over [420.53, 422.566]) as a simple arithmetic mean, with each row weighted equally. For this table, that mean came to 1.42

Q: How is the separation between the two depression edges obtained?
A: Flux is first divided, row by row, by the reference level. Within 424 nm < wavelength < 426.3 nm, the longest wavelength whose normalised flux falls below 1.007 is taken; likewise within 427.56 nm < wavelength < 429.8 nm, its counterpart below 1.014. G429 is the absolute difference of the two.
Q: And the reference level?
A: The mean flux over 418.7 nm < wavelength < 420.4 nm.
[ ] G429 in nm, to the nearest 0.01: 3.25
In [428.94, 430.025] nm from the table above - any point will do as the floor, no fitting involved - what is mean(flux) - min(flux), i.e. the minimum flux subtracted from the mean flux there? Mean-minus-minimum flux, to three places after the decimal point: 0.021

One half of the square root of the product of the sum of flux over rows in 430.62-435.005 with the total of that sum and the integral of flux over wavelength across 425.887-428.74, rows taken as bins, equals 32.9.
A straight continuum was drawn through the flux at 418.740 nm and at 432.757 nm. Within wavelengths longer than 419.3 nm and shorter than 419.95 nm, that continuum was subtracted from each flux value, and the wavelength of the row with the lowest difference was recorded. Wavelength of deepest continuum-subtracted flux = 419.319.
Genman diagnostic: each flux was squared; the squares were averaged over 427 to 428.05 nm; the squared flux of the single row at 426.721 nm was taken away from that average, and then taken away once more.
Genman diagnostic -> -1.9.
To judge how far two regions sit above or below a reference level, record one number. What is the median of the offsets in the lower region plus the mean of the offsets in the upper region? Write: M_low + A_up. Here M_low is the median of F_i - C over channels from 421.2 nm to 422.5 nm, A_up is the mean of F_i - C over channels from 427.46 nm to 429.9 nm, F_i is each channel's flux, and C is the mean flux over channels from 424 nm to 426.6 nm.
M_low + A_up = -0.17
